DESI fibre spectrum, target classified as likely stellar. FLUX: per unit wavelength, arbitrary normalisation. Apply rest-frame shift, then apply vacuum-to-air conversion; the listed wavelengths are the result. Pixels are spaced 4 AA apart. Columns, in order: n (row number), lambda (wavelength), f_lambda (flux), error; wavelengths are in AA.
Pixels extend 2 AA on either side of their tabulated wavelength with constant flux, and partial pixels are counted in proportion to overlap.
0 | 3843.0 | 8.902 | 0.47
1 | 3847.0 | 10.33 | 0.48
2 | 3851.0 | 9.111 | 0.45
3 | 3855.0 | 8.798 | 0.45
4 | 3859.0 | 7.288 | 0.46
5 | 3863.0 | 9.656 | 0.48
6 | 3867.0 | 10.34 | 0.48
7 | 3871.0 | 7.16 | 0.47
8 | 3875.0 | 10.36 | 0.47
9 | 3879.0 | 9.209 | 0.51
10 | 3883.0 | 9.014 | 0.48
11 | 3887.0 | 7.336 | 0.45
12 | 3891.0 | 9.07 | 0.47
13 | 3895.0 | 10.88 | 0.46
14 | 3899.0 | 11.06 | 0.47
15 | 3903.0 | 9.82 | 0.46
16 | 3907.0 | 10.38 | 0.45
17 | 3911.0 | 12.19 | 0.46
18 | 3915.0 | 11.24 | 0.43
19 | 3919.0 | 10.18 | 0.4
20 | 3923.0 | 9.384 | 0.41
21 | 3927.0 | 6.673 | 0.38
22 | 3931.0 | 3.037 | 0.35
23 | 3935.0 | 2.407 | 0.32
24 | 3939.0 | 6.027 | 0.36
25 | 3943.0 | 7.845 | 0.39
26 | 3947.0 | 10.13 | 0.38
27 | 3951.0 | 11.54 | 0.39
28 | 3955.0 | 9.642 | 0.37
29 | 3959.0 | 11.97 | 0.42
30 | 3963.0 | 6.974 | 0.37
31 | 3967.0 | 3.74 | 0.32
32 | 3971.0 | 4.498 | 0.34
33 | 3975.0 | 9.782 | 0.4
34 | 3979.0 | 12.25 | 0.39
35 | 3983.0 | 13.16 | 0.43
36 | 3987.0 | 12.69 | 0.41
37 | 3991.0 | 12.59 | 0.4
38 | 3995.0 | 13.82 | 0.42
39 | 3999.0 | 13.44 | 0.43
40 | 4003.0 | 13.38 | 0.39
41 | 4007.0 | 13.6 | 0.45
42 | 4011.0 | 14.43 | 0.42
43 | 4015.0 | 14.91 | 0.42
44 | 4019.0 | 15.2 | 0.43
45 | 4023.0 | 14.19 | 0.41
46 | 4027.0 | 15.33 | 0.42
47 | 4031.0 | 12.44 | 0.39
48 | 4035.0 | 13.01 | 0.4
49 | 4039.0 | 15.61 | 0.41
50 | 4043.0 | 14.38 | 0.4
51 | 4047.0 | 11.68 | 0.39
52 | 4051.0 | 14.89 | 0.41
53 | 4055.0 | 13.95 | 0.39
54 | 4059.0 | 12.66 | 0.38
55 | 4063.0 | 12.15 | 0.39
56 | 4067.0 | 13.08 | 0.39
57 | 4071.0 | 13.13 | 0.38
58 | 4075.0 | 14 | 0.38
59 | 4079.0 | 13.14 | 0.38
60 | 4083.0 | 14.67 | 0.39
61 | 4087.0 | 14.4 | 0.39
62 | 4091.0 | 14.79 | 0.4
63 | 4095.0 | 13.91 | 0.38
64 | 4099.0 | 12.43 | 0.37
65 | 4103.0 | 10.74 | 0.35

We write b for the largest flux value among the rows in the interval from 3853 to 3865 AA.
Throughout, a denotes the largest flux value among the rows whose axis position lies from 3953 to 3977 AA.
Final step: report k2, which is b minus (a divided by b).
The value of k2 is 8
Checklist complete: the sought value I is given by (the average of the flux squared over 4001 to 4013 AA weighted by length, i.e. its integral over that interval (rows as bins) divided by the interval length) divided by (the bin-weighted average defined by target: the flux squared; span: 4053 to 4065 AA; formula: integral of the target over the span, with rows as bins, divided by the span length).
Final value 1.1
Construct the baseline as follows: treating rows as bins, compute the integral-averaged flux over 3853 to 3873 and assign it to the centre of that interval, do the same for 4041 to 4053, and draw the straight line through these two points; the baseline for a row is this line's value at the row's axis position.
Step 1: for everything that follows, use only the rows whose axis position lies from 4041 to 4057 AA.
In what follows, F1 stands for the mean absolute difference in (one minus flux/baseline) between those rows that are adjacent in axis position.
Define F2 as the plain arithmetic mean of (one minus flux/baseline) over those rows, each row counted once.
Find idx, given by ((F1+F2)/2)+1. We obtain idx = 1.08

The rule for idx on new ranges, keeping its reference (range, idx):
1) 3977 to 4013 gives 0.98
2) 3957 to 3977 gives 1.33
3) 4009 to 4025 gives 0.95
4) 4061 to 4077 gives 1.06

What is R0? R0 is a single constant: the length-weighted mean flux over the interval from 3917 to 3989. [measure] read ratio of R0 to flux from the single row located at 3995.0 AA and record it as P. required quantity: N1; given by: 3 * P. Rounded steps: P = 0.61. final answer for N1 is 1.8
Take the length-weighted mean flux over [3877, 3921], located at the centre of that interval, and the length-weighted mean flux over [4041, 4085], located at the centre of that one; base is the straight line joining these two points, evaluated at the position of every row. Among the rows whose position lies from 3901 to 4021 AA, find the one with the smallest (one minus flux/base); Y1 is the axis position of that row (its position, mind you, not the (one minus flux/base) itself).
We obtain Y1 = 4019.0 AA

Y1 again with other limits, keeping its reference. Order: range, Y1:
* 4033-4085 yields 4039.0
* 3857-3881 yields 3867.0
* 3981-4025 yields 4019.0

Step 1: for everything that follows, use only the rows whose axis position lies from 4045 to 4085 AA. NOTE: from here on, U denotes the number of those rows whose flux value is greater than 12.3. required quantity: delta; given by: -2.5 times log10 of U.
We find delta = -2.3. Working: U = 8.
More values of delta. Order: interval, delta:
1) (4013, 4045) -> -2.3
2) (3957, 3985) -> 0.0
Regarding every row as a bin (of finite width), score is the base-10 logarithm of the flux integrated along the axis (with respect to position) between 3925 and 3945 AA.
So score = 13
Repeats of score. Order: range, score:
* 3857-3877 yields 19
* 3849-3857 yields 8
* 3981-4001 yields 22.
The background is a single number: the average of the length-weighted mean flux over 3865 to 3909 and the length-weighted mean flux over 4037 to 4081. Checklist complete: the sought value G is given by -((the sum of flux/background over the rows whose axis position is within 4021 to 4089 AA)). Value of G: -20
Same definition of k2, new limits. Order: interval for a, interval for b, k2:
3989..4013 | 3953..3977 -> 11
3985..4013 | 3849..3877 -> 9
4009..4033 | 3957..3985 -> 12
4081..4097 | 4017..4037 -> 14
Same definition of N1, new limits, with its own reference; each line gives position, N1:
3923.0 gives 2.7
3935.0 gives 10.5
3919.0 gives 2.5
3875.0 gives 2.4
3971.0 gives 5.6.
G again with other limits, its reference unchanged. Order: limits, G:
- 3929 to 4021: -21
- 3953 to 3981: -5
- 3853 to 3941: -17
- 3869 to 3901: -6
